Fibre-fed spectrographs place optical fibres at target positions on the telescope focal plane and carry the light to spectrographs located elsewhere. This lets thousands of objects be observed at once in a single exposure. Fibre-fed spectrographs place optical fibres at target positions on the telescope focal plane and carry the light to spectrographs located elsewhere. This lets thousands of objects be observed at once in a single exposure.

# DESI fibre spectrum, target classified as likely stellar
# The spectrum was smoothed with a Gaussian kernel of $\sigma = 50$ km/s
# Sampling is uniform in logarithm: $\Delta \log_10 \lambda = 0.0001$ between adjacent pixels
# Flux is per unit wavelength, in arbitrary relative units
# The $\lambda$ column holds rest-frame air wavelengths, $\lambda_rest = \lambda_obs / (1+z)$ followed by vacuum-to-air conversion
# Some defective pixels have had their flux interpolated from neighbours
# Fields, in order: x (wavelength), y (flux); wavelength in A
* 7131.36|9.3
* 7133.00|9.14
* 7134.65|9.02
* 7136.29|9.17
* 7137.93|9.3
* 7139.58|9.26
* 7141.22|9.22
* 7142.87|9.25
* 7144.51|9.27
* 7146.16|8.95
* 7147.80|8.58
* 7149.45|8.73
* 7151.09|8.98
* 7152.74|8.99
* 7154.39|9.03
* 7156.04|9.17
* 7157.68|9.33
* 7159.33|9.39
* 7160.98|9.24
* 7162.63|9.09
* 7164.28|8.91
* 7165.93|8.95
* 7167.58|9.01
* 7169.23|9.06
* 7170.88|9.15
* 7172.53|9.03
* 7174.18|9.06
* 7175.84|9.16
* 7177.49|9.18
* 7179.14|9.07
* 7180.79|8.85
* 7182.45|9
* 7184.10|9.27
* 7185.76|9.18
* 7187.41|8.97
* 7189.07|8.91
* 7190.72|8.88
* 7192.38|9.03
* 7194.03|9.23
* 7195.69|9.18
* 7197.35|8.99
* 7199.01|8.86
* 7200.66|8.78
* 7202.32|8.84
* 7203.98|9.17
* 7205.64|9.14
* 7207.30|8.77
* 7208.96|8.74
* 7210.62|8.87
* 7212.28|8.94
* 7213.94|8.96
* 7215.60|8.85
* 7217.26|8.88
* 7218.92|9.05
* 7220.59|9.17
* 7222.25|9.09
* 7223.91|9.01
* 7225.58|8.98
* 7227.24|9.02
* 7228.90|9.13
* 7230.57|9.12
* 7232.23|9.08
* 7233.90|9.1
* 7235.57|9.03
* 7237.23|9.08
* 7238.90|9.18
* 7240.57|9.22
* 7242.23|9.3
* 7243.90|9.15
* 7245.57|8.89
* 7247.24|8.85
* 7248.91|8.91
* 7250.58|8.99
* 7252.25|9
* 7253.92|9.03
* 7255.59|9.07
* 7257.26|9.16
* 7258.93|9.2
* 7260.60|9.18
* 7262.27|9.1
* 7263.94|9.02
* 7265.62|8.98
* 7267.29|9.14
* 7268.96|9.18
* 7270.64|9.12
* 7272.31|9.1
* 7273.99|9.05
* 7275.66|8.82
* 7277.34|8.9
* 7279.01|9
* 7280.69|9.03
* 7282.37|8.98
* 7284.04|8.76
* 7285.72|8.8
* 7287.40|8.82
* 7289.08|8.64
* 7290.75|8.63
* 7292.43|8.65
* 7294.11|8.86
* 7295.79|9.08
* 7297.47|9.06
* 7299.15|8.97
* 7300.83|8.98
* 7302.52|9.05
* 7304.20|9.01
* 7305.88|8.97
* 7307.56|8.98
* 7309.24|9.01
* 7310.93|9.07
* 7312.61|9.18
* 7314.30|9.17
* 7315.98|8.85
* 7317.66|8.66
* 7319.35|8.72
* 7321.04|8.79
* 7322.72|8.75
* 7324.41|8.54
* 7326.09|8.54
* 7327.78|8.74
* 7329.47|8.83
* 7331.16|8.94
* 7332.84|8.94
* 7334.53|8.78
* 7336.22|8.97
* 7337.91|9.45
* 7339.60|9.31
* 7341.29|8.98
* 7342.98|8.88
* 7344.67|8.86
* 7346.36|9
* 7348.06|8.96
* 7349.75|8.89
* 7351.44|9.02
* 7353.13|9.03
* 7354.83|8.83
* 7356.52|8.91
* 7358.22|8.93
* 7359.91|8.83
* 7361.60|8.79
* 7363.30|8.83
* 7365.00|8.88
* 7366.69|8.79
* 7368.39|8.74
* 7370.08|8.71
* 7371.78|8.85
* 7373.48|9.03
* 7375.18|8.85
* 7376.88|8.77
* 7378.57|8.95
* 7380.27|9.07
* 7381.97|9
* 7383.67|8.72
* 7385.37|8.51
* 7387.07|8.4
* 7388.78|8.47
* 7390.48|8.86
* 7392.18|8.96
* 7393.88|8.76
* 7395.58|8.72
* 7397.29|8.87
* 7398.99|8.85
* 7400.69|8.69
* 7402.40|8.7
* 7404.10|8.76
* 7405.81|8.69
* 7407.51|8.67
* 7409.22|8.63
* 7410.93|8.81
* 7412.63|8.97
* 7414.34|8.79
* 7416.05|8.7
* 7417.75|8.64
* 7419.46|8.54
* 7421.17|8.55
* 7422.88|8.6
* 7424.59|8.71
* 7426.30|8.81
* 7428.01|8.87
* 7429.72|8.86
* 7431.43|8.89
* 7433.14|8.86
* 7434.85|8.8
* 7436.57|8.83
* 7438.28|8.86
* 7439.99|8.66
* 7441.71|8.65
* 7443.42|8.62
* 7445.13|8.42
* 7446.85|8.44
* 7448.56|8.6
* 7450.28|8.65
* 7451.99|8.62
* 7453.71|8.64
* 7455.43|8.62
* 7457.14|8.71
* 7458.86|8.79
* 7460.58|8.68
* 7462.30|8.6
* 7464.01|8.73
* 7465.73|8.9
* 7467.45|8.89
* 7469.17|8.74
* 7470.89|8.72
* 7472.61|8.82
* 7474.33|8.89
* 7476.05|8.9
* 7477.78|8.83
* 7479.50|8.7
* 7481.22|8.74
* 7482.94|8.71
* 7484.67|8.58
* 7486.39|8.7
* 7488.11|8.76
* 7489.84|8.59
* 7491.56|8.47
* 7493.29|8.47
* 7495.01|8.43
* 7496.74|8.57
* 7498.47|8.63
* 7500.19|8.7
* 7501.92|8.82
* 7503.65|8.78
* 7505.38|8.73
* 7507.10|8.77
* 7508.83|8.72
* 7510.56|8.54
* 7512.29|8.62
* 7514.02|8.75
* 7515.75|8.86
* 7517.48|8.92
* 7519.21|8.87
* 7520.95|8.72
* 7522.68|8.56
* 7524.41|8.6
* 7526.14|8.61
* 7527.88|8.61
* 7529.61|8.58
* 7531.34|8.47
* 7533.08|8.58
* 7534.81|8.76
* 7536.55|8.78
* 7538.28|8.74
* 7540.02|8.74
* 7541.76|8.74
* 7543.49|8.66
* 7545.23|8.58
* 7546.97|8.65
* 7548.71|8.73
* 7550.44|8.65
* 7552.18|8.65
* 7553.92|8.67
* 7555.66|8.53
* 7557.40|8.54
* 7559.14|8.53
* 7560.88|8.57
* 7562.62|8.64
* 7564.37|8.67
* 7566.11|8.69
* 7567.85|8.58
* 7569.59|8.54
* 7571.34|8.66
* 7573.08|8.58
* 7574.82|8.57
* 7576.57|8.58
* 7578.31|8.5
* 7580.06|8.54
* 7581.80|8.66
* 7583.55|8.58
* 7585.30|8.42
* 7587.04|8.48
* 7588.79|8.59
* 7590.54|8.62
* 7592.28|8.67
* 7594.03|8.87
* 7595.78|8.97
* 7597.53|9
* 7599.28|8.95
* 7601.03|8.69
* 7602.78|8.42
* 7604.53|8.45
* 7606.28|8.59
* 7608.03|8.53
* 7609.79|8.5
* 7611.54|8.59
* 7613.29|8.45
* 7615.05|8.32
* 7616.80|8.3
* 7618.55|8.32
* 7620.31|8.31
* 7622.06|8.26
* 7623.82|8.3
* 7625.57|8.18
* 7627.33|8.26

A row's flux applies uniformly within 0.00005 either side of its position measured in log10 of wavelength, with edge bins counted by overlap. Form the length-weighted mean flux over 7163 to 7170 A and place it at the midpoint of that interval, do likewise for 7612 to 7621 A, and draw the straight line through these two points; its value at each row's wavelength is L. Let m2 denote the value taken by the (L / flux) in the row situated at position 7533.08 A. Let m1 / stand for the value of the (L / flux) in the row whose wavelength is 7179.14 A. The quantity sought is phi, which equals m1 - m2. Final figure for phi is 0.002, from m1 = 0.989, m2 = 0.99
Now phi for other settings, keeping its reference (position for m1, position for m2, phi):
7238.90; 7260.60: 0.003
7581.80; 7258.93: 0.007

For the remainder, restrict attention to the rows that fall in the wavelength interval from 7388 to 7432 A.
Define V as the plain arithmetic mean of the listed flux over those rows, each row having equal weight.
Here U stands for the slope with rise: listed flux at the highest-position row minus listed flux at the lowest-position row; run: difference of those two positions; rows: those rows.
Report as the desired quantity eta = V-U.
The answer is 8.74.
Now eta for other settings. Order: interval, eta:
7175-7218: 9.00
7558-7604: 8.64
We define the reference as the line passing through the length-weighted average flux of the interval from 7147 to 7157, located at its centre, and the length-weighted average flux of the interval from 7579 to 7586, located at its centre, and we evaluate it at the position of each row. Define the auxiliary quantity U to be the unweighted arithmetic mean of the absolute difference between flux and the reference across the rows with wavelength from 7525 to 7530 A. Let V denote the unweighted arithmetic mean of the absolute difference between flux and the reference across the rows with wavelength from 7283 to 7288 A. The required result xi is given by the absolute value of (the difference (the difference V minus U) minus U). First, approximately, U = 0.015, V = 0.02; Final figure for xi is 0.01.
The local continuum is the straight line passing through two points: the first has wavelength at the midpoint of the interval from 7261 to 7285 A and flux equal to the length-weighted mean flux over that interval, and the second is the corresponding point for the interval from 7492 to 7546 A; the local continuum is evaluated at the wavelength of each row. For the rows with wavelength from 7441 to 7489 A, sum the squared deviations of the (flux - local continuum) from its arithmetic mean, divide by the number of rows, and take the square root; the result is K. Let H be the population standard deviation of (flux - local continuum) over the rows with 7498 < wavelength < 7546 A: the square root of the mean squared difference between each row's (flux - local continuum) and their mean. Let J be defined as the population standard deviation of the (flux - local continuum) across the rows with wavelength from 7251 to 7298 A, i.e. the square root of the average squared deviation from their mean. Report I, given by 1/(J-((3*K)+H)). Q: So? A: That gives -2.9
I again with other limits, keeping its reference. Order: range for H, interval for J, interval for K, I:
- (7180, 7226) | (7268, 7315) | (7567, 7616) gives -2.1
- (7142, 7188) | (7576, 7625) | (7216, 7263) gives -3.1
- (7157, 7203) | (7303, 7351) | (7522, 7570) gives -5.4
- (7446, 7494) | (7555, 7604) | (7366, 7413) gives -2.3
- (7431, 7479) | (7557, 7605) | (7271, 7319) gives -2.2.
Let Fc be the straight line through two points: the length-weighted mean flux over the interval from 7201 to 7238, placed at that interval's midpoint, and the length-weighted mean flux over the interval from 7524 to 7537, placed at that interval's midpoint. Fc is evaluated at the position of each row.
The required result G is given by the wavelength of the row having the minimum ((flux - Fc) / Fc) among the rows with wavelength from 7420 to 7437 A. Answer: 7421.17 A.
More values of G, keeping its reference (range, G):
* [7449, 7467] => 7462.30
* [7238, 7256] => 7247.24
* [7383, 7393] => 7387.07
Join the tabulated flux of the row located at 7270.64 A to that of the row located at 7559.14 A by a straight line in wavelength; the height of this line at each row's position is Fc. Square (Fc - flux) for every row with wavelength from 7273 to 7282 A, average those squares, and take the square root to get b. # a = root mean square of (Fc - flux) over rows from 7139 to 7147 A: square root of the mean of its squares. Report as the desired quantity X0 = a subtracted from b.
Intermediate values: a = 0.22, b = 0.17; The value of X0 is -0.05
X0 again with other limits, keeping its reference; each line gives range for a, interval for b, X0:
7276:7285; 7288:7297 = 0.16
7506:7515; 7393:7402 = 0.01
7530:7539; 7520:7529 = -0.10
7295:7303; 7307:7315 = 0.04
